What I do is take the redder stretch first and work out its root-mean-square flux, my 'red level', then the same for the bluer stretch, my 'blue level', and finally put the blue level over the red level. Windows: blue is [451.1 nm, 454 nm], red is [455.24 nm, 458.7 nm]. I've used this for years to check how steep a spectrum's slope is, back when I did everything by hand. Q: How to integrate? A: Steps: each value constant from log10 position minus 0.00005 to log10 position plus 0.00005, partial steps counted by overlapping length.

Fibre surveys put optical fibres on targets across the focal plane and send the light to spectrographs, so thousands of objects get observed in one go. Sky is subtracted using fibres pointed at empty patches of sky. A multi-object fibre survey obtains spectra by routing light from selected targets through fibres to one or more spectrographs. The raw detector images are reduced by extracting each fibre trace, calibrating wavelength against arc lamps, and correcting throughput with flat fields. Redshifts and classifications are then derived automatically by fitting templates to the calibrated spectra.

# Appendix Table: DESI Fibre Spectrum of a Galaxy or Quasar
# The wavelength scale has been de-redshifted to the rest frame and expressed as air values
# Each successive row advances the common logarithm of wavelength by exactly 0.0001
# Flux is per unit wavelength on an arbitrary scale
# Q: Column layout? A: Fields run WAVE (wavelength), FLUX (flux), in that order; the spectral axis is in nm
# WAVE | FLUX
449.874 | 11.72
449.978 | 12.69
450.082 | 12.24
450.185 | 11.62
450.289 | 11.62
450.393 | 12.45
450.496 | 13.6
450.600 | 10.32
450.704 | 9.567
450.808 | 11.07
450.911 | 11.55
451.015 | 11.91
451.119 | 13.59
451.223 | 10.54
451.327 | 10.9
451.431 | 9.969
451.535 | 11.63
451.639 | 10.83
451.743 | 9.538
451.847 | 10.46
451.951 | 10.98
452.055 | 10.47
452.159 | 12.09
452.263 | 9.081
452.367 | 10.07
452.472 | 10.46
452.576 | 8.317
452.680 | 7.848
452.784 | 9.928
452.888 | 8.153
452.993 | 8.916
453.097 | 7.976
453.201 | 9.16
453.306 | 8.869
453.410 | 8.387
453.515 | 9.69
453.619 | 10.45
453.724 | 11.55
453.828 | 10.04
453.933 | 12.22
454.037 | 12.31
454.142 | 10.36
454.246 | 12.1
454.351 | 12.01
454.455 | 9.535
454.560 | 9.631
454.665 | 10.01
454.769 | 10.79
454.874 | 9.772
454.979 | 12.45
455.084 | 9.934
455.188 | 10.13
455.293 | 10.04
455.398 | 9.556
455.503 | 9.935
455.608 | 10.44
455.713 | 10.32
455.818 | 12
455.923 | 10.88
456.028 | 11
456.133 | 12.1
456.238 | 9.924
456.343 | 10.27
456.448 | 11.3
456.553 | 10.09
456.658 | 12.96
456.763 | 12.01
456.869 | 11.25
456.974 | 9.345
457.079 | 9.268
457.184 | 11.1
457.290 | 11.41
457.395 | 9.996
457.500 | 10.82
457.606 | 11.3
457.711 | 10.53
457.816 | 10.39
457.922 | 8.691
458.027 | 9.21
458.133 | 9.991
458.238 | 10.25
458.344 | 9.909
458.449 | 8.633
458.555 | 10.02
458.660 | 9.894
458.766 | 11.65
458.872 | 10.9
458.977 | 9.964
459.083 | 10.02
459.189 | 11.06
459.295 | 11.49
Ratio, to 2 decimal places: 0.97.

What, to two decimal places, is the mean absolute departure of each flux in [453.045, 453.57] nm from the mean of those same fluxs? 0.51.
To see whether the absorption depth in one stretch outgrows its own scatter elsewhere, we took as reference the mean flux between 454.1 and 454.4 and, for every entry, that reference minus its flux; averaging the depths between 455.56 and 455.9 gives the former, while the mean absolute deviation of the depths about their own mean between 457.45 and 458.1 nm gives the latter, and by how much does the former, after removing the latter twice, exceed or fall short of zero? -1.0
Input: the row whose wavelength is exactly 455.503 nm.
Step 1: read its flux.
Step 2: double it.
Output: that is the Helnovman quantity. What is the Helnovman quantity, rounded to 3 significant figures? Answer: 19.9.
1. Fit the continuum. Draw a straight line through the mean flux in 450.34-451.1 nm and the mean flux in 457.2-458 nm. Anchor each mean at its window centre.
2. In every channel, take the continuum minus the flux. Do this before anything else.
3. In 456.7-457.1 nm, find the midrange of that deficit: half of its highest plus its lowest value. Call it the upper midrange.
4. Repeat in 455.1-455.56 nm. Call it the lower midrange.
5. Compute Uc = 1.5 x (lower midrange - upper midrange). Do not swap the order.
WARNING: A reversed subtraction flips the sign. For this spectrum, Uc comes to 1.6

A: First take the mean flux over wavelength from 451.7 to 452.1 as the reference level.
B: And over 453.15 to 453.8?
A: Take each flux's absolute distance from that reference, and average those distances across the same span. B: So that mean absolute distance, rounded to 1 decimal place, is 1.1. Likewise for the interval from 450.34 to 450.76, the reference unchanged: 1.5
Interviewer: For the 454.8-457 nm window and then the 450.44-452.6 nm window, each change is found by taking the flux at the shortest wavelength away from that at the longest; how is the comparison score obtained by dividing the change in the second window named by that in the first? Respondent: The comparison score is 12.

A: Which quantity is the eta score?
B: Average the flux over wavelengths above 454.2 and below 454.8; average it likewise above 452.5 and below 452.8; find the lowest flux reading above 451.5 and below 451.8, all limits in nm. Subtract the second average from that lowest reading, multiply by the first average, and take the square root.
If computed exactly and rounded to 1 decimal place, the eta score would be 3.0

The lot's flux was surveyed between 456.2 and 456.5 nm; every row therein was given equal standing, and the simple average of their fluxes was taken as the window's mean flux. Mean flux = 10.5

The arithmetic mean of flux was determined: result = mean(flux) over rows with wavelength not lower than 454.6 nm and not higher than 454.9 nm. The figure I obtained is 10.2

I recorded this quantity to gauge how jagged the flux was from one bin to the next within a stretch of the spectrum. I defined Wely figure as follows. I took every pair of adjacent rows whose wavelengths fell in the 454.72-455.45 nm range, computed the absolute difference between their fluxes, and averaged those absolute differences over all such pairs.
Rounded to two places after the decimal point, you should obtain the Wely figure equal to 1.16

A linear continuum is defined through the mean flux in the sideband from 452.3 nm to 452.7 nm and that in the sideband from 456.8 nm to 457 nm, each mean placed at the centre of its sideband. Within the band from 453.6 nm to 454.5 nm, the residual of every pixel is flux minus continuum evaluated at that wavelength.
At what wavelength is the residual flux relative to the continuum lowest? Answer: 454.455 nm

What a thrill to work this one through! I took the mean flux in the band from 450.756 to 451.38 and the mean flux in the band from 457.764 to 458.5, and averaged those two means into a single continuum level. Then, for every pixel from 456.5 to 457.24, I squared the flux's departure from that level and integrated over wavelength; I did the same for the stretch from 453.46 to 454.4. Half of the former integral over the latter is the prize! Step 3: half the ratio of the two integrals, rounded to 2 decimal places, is 0.50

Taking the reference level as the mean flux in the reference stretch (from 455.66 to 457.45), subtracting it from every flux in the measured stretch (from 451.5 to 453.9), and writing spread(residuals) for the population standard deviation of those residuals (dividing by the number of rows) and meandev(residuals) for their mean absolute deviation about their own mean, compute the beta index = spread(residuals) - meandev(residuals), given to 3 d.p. 0.182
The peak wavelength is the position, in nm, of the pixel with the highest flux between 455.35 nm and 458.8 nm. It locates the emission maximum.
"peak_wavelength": 456.658 nm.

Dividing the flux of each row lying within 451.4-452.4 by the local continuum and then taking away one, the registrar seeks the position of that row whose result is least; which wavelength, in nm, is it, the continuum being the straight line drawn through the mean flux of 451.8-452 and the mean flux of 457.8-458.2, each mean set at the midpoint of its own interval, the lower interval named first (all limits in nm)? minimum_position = 452.263 nm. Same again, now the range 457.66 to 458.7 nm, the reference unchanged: 457.922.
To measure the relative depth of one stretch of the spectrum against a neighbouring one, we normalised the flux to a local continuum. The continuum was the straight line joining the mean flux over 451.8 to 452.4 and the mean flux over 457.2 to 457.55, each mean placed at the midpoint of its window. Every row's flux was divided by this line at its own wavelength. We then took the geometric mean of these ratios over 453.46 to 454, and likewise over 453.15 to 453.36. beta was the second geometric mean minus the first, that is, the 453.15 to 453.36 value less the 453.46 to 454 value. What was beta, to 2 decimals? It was -0.16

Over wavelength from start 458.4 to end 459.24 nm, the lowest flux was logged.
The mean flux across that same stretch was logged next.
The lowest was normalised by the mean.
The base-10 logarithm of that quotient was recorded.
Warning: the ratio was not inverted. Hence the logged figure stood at -0.075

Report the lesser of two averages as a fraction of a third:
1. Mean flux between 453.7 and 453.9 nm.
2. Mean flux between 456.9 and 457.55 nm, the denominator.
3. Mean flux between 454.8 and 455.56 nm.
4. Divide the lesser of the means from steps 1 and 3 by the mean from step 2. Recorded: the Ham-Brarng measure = 0.99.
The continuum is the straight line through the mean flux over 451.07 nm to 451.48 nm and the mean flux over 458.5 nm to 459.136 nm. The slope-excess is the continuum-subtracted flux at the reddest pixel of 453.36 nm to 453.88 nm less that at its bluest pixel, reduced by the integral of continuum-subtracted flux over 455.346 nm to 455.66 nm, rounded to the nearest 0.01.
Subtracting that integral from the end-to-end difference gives 1.95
